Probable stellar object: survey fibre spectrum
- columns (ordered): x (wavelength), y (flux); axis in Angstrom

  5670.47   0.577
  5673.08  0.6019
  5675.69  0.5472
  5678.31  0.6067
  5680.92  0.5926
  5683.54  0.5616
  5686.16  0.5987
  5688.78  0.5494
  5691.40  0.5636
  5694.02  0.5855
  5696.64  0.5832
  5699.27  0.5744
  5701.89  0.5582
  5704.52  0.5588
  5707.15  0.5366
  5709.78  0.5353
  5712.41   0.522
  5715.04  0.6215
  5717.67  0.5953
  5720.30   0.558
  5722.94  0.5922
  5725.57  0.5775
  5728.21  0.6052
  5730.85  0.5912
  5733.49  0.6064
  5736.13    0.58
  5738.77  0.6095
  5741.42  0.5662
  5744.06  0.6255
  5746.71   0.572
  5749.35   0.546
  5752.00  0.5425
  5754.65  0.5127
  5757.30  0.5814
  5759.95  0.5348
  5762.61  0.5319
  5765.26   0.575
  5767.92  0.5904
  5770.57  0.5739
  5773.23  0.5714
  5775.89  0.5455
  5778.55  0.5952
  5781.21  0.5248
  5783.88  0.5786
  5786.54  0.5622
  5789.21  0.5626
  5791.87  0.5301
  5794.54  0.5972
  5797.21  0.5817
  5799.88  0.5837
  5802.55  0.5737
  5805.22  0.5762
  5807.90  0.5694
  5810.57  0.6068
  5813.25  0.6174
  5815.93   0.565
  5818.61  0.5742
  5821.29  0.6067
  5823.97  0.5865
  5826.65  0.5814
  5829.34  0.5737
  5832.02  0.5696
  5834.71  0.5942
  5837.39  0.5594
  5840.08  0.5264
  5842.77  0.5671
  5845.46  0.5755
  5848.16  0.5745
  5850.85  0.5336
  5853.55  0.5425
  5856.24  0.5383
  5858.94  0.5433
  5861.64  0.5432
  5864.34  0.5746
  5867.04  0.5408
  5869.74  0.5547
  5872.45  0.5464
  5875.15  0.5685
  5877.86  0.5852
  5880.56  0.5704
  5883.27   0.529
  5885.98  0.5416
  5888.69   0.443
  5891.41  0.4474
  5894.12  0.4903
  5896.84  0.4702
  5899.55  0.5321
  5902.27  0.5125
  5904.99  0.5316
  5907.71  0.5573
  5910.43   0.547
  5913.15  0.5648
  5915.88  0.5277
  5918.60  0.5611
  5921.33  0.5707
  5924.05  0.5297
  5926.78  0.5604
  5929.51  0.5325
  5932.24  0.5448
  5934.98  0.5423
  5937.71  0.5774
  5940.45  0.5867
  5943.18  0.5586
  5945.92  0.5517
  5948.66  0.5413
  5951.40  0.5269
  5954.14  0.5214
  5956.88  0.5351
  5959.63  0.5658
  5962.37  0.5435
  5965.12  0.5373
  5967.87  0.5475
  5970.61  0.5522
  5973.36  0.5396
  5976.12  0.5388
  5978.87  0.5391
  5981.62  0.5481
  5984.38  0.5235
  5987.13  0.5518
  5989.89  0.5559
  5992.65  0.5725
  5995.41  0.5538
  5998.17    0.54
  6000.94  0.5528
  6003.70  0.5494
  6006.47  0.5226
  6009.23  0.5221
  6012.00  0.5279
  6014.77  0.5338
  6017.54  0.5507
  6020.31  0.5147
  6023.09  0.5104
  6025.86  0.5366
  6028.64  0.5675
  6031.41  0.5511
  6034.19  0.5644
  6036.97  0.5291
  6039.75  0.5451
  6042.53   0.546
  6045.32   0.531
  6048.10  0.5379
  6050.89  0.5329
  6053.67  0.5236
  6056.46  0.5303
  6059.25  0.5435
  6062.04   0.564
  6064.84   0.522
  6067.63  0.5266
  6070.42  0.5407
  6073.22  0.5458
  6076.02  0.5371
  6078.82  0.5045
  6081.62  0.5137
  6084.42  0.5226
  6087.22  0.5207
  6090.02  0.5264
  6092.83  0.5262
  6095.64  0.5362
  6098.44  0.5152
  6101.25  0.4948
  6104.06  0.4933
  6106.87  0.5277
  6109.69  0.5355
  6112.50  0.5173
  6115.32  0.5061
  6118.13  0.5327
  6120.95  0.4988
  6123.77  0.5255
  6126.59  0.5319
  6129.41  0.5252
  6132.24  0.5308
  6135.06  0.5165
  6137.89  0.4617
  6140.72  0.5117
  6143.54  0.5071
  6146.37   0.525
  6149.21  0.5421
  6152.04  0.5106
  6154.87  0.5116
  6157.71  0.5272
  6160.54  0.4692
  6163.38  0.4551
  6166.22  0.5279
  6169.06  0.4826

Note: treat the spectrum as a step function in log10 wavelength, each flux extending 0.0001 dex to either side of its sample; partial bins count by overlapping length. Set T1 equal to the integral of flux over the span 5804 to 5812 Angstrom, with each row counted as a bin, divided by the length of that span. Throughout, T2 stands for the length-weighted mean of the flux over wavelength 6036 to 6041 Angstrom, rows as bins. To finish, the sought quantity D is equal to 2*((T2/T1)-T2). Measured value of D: 0.76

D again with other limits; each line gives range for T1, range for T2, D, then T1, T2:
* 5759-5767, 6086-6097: 0.86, 0.550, 0.53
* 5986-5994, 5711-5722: 0.90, 0.560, 0.57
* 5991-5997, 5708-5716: 0.87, 0.562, 0.56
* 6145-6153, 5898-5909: 0.96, 0.526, 0.53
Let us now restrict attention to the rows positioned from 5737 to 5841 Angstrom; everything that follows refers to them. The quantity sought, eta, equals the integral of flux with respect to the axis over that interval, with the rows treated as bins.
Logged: 59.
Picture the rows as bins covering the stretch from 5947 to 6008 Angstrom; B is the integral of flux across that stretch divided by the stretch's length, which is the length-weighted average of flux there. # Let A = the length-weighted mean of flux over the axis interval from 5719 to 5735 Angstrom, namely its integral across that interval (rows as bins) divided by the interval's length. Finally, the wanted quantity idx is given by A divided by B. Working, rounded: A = 0.588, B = 0.544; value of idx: 1.08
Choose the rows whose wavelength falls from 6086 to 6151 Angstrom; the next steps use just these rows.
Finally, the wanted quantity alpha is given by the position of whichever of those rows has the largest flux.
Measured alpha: 6149.21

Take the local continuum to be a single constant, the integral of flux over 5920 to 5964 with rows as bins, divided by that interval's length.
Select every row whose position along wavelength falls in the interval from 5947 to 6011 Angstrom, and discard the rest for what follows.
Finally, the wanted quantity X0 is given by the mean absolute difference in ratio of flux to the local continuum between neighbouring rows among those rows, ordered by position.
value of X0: 0.023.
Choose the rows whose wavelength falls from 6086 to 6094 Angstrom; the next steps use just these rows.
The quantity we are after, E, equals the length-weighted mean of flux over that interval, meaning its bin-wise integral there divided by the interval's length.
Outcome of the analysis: 0.524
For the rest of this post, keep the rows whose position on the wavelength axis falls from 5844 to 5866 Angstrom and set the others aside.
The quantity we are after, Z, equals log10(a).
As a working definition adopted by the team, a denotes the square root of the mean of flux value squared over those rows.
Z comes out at -0.257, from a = 0.553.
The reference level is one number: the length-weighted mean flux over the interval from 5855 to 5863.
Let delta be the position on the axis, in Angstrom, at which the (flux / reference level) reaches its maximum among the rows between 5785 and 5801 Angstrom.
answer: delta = 5794.54 Angstrom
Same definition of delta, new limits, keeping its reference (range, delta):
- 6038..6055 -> 6042.53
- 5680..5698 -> 5686.16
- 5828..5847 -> 5834.71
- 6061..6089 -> 6062.04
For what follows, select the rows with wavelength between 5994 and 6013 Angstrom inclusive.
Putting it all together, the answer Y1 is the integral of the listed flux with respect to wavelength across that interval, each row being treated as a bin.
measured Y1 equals 10.2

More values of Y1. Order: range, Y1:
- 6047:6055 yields 4.3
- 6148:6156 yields 4.2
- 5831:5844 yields 7.3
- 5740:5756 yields 9.0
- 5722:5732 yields 5.9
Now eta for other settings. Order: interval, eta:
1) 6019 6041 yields 12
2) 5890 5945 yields 30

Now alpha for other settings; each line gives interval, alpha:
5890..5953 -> 5940.45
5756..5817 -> 5813.25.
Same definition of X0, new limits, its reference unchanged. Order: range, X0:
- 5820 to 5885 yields 0.033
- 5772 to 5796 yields 0.072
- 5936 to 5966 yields 0.027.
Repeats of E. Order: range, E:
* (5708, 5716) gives 0.556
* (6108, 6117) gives 0.520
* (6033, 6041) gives 0.546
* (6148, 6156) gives 0.522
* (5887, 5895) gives 0.462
